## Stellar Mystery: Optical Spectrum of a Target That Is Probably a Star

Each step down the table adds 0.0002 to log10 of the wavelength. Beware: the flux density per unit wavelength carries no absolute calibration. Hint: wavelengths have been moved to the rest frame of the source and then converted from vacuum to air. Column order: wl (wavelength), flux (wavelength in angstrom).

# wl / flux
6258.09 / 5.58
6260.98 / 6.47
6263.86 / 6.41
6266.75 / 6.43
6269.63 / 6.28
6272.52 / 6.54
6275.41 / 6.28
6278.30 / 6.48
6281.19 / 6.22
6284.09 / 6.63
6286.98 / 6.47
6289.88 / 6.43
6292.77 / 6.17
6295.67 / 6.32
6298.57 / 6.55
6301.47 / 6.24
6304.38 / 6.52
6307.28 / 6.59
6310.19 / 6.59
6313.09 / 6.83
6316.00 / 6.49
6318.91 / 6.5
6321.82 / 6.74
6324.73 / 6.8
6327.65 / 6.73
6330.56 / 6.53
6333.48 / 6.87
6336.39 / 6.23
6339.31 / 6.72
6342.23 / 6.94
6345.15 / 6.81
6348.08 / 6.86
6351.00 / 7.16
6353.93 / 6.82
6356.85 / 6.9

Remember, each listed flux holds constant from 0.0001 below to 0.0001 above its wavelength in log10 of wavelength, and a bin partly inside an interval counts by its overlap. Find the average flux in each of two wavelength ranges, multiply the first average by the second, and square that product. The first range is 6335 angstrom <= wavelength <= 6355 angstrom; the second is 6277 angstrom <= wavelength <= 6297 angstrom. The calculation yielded 1882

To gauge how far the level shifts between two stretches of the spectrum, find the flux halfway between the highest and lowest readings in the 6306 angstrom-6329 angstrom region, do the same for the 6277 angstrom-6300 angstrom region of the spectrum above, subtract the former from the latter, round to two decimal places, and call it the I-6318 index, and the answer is -0.26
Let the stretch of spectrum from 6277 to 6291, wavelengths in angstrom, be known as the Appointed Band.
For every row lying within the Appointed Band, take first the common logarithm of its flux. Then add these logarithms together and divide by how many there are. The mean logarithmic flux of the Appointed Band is 0.809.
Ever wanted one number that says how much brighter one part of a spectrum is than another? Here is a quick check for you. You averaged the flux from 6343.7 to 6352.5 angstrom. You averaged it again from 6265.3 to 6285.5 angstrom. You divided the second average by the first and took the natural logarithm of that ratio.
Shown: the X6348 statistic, -0.08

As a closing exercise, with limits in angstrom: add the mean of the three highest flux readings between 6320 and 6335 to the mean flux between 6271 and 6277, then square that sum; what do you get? 175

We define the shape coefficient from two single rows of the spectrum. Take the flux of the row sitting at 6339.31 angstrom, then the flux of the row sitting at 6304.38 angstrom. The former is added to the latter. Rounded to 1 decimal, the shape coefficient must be 13.2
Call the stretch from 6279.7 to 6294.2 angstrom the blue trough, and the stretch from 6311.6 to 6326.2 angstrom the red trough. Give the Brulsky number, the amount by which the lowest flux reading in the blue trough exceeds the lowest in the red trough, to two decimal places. -0.32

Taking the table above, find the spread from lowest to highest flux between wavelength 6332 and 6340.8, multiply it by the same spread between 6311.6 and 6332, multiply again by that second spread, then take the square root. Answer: 0.27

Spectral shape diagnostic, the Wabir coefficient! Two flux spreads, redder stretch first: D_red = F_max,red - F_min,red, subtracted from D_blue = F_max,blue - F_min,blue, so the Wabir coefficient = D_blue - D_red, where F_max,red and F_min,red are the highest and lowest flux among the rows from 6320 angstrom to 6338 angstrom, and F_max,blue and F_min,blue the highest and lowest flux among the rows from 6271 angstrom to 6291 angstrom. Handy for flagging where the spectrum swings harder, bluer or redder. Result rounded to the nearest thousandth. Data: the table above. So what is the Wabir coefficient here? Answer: -0.230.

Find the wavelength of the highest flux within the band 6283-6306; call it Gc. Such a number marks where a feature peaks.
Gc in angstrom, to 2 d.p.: 6284.09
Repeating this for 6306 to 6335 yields 6333.48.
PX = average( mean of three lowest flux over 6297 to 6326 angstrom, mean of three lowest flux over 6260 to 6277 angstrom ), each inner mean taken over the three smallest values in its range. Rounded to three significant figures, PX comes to 6.37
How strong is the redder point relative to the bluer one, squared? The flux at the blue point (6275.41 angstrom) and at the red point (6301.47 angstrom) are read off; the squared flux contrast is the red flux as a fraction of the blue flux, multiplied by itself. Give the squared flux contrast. 0.99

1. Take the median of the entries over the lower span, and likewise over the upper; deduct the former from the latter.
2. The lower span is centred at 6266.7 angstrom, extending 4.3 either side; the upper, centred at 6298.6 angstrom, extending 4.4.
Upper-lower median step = -0.1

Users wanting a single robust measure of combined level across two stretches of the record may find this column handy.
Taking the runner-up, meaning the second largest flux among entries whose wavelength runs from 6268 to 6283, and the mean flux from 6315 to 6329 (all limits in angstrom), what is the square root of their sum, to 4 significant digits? 3.624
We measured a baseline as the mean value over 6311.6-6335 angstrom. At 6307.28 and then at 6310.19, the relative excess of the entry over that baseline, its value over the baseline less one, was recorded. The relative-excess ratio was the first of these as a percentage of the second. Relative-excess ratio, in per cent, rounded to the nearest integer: 100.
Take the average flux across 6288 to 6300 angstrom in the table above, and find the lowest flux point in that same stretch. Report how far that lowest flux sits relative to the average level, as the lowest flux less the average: -0.20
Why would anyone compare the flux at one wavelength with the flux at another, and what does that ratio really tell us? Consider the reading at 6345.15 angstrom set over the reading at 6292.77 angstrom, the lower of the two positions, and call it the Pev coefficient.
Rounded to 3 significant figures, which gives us 1.10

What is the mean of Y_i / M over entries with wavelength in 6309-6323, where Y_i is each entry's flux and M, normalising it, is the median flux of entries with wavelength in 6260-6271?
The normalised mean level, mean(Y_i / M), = 1.03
